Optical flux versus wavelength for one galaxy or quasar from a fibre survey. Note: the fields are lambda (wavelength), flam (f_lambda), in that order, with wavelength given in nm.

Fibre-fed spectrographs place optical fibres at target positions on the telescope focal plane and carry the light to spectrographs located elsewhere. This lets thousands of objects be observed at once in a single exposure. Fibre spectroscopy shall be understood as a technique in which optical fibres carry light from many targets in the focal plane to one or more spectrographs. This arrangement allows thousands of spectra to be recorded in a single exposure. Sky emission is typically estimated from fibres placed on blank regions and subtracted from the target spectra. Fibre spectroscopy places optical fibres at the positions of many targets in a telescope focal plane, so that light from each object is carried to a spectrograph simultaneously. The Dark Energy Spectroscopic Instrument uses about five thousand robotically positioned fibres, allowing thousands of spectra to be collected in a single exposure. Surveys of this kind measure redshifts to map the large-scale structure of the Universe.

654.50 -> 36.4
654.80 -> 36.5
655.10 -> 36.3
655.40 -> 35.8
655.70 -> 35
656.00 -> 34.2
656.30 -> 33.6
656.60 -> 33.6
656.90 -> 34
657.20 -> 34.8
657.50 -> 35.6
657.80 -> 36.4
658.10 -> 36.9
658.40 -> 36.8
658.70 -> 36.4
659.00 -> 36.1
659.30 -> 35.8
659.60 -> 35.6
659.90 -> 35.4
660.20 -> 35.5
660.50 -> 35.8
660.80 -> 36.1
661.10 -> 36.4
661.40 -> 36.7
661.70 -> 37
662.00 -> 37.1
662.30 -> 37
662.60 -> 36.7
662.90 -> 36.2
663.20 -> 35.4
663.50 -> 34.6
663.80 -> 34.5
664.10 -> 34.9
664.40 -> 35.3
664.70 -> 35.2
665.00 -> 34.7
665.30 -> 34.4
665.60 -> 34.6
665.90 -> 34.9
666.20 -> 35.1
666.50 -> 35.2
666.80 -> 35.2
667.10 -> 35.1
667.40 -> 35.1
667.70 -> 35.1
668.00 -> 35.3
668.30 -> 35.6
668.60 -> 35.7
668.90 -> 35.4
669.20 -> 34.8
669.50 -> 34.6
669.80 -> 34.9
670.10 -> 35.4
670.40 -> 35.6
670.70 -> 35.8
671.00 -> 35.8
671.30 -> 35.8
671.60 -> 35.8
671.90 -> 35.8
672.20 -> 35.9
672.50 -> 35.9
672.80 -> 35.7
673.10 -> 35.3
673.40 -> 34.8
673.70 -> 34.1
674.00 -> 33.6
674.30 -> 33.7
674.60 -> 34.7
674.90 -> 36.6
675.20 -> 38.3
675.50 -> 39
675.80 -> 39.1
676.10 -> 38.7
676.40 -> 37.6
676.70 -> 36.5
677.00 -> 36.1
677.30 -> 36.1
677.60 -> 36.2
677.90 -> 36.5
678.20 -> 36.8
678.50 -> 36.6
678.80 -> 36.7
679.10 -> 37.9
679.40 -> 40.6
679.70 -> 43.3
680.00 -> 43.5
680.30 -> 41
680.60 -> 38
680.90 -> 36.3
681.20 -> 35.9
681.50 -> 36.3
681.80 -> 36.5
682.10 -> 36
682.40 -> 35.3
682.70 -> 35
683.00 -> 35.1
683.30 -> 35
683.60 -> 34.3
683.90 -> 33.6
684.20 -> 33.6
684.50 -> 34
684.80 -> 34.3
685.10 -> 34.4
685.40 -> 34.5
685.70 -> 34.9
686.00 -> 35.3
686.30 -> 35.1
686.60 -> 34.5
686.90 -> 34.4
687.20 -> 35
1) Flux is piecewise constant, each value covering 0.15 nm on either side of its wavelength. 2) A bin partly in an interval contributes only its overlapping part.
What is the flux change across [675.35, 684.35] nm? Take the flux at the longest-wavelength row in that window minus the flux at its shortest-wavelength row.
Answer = -5.4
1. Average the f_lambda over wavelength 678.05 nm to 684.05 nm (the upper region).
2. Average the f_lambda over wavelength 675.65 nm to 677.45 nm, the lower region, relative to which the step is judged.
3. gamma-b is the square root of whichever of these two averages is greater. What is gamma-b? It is 6.11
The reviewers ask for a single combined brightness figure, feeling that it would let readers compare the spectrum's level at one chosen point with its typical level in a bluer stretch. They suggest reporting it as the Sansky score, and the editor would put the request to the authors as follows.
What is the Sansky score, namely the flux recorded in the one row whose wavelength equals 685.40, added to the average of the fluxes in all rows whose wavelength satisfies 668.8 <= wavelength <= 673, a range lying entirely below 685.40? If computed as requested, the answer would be 70.01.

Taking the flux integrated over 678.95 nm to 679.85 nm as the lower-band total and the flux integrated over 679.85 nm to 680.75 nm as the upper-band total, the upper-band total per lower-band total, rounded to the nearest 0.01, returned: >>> 1.01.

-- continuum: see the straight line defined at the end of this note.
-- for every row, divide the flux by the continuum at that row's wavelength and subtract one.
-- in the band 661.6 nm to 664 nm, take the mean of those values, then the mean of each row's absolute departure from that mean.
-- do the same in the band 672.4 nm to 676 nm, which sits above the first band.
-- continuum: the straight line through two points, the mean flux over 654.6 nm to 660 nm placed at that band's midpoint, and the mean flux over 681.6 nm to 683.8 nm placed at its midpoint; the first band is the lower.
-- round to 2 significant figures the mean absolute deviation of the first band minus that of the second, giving -0.019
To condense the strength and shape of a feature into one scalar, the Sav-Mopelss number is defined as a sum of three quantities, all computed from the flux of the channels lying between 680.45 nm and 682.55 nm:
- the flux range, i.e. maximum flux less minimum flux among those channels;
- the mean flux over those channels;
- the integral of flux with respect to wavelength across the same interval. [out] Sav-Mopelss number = 115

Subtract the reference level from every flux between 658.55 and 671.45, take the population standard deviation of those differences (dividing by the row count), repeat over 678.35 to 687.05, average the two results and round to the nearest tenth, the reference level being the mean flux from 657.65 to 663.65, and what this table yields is 1.7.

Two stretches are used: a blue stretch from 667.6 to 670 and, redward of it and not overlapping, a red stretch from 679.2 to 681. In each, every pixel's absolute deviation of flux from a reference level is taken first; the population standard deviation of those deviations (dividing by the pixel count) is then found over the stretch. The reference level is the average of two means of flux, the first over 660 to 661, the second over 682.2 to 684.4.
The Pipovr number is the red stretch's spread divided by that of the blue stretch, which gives 15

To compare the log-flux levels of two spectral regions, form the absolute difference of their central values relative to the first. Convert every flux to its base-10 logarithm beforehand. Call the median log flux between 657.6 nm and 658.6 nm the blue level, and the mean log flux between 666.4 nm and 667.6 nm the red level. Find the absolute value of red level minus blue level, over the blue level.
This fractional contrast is 0.013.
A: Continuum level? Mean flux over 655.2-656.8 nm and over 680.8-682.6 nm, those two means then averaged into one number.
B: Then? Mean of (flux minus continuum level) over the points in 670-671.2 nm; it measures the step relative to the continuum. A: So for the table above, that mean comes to 0.4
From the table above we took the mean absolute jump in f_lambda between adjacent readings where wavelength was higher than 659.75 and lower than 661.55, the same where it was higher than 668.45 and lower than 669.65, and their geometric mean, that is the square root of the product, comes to 0.31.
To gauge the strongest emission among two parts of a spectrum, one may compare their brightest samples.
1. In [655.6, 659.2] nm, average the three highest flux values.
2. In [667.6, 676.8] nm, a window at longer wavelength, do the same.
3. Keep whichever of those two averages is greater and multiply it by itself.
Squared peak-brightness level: 1516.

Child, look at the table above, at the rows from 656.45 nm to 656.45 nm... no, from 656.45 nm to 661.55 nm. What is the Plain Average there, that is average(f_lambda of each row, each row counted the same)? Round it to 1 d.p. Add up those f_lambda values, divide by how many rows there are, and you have 35.8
